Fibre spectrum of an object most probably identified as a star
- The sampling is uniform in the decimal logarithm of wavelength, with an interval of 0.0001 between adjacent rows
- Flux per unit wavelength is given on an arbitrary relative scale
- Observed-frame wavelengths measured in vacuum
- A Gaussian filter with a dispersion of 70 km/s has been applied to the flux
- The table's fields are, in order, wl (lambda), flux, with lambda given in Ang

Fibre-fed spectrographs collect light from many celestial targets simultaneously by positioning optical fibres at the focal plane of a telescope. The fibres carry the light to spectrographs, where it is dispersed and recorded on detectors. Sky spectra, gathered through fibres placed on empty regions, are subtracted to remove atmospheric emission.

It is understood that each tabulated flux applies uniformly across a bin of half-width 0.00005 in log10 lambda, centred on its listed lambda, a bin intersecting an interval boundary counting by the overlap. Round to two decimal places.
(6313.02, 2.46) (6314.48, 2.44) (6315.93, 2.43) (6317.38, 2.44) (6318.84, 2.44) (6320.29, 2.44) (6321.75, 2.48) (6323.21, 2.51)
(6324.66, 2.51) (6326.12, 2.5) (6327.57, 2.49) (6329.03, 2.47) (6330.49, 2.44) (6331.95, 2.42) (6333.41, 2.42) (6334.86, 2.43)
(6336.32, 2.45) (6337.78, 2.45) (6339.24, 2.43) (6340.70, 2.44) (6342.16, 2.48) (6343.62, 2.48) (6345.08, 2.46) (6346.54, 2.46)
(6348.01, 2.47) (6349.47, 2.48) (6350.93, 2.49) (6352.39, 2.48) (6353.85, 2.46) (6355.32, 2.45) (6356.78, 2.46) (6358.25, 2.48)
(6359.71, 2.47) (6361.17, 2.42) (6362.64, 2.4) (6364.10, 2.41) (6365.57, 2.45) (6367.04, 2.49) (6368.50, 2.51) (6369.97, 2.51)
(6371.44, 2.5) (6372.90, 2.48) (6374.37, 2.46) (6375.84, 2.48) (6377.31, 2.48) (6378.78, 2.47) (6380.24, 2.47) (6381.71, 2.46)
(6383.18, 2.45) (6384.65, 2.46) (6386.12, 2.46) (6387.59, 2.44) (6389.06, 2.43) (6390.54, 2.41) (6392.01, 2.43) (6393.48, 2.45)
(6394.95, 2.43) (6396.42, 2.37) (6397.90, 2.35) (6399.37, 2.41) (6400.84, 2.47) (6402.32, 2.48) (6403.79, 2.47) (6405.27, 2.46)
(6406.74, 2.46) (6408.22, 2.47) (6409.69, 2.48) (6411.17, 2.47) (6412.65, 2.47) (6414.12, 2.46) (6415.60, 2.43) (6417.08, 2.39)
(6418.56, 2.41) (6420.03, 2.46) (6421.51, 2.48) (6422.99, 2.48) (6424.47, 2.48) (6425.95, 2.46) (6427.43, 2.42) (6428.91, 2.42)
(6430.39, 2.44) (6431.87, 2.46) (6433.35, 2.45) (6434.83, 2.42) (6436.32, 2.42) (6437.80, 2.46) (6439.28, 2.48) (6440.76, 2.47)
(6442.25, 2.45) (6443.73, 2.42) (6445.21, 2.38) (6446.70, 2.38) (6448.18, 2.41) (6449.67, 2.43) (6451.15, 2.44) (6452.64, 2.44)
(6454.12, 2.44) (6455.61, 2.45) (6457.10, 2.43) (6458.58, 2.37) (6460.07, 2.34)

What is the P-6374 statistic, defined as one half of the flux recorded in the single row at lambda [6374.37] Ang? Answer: 1.23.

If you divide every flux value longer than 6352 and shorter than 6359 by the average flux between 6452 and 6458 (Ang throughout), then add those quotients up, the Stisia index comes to 5.1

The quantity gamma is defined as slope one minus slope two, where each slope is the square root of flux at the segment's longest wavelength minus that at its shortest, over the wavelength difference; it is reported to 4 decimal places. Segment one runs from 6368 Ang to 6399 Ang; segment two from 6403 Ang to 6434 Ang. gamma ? -0.0015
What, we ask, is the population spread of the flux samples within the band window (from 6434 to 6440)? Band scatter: 0.026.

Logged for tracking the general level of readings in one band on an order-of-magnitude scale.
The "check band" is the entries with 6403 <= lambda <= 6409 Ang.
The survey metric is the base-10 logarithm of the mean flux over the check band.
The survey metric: 0.392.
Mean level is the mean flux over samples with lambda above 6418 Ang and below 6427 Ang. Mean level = 2.46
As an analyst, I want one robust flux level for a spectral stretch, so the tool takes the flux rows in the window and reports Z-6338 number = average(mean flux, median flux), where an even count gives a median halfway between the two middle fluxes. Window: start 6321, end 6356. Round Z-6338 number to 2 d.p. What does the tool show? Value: 2.46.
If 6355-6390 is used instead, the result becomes 2.46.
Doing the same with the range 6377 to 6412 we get 2.45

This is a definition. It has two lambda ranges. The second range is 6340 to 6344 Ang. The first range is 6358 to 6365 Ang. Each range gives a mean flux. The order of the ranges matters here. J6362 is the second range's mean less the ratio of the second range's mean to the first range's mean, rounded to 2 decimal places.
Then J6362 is 1.45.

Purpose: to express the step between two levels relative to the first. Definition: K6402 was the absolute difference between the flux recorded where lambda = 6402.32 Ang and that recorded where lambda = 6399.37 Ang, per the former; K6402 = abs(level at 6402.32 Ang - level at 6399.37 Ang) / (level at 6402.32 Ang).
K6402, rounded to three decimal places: 0.028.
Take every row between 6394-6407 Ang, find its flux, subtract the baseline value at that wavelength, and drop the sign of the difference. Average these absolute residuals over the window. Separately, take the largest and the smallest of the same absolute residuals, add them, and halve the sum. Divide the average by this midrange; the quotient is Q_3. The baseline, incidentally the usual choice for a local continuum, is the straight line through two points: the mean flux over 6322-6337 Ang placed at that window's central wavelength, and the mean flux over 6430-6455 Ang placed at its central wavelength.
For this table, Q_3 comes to 0.68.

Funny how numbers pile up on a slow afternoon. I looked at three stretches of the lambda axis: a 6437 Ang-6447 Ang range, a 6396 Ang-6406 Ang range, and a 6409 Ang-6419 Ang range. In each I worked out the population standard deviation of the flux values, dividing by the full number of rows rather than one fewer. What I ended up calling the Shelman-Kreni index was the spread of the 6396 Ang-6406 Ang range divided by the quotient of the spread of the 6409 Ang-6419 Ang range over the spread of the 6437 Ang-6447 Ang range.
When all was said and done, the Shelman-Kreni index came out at 0.059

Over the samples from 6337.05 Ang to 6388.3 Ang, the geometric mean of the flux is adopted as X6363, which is 2.46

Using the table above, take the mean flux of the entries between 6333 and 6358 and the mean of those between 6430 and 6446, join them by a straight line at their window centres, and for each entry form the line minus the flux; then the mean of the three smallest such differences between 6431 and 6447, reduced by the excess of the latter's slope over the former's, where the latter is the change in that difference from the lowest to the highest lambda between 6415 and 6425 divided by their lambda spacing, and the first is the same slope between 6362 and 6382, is -0.027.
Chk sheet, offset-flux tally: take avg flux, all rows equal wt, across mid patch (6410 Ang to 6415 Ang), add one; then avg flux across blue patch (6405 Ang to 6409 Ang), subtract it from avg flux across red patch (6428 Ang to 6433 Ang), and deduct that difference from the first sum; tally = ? 3.49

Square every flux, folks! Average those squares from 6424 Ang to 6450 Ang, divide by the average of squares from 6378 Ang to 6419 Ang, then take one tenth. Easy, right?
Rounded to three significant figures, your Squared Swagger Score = 0.0994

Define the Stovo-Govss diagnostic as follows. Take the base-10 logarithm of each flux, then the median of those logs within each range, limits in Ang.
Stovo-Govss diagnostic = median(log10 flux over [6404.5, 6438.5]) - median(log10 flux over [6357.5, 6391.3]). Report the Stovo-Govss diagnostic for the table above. 0.0000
